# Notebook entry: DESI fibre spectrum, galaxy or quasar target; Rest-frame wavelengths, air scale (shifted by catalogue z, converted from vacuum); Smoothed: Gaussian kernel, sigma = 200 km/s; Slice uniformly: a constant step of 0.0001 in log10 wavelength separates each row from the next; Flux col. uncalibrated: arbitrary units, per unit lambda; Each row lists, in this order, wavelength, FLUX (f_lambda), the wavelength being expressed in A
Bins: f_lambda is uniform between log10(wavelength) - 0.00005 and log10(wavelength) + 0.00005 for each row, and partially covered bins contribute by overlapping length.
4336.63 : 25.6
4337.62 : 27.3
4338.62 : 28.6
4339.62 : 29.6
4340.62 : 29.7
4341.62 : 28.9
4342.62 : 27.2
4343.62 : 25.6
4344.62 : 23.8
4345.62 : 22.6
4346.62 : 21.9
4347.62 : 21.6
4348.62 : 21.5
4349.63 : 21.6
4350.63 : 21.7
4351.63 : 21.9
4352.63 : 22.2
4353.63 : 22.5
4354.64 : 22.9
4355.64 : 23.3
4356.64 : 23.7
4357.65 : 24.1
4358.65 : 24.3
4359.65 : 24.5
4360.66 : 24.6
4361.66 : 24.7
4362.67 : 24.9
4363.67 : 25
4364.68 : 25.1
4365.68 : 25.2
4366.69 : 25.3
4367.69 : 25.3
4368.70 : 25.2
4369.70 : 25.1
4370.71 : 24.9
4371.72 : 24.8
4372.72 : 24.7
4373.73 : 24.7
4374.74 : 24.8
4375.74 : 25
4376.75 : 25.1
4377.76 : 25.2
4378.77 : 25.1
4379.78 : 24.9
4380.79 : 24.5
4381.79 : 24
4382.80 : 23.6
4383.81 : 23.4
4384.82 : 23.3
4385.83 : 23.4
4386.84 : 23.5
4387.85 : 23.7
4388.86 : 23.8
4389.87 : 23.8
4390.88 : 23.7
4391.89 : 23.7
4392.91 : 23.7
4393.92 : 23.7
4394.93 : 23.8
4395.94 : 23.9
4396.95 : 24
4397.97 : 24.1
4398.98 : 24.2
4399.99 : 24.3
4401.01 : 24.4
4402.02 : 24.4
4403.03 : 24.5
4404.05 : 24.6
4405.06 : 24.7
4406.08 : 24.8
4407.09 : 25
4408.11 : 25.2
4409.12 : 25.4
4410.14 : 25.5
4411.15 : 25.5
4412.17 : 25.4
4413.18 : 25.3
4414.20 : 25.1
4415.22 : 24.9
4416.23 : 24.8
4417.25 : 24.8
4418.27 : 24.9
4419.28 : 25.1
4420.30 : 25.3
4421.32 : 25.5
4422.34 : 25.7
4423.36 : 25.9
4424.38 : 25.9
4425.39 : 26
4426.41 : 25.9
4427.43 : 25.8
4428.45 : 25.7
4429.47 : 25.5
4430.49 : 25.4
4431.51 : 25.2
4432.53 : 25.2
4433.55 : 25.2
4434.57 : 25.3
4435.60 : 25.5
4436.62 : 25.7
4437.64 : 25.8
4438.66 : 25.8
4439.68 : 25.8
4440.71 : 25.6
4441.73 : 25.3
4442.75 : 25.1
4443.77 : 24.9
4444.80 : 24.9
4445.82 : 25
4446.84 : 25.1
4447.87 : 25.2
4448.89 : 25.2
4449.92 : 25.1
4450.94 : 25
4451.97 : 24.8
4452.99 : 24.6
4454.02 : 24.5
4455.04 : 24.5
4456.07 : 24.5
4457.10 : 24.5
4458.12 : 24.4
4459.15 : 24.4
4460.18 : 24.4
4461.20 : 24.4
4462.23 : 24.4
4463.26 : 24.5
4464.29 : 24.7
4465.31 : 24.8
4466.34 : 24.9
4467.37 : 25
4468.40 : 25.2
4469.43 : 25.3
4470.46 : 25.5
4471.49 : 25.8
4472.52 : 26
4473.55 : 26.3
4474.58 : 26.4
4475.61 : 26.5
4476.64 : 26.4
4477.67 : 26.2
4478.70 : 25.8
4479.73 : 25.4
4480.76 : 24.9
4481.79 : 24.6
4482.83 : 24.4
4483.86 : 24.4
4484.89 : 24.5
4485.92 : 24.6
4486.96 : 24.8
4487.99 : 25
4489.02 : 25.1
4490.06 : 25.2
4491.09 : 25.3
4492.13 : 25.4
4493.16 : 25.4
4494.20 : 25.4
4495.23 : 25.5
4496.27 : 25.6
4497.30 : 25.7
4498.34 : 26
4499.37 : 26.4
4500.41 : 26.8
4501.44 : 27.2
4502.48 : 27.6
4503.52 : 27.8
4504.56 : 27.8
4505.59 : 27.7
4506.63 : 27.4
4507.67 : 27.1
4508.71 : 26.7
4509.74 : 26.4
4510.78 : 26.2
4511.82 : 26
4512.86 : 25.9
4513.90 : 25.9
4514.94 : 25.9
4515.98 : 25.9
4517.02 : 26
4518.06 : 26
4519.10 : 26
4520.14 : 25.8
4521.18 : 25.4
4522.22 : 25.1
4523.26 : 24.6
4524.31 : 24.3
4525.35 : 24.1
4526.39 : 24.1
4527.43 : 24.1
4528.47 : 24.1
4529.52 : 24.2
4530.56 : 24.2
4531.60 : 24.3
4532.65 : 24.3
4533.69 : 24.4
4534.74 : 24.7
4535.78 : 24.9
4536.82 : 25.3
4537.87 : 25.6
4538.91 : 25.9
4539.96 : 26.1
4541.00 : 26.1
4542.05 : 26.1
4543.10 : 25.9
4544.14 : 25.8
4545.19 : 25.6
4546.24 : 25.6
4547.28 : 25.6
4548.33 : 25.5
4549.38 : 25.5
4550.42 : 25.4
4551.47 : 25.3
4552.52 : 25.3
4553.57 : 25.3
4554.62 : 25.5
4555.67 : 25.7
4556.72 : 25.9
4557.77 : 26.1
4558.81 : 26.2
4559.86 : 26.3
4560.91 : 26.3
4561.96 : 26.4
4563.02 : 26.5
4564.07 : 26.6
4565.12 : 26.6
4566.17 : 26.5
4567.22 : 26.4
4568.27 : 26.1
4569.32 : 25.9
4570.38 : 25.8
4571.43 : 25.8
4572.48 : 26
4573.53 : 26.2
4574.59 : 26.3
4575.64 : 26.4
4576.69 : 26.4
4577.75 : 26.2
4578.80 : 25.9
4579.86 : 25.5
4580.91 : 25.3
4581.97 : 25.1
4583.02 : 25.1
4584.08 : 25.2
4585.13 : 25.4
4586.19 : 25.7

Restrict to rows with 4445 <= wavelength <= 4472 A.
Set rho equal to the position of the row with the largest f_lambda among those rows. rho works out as 4471.49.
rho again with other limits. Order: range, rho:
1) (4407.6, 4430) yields 4425.39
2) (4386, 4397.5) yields 4396.95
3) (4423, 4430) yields 4425.39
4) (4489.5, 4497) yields 4496.27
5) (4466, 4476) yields 4475.61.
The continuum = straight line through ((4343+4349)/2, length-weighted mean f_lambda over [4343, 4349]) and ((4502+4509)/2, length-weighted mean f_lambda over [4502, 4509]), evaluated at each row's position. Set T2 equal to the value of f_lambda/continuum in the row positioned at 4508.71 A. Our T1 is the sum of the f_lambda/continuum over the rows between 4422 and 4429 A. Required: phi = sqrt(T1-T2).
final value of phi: 2.49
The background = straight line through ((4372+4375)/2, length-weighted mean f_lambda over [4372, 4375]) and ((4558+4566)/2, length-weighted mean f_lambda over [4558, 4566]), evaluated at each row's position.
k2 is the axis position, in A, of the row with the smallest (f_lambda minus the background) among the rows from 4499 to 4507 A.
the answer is 4499.37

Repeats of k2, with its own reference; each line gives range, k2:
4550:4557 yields 4553.57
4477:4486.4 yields 4483.86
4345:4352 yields 4348.62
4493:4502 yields 4494.20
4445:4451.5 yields 4450.94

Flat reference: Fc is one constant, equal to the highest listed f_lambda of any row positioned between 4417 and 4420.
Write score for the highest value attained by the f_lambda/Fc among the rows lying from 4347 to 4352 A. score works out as 0.87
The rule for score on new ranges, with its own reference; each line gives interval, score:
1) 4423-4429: 1.04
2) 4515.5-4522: 1.04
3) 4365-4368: 1.01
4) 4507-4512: 1.08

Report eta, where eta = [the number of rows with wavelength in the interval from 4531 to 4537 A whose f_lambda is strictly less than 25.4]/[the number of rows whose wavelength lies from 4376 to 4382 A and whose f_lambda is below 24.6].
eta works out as 3.0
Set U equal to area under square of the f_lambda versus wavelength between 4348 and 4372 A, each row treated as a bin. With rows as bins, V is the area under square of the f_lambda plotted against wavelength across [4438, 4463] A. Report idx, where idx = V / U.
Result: 1.13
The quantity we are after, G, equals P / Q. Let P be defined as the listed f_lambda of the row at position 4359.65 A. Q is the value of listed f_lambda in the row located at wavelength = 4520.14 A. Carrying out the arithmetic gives 0.95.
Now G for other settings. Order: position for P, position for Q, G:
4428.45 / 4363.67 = 1.03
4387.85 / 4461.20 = 0.97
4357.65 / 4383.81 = 1.03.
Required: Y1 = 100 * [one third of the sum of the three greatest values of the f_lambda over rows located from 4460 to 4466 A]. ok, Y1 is 2467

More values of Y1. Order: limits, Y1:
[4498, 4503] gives 2720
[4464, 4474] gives 2603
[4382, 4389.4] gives 2370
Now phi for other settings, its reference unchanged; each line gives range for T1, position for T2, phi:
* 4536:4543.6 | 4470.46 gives 2.33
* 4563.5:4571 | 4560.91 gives 2.32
